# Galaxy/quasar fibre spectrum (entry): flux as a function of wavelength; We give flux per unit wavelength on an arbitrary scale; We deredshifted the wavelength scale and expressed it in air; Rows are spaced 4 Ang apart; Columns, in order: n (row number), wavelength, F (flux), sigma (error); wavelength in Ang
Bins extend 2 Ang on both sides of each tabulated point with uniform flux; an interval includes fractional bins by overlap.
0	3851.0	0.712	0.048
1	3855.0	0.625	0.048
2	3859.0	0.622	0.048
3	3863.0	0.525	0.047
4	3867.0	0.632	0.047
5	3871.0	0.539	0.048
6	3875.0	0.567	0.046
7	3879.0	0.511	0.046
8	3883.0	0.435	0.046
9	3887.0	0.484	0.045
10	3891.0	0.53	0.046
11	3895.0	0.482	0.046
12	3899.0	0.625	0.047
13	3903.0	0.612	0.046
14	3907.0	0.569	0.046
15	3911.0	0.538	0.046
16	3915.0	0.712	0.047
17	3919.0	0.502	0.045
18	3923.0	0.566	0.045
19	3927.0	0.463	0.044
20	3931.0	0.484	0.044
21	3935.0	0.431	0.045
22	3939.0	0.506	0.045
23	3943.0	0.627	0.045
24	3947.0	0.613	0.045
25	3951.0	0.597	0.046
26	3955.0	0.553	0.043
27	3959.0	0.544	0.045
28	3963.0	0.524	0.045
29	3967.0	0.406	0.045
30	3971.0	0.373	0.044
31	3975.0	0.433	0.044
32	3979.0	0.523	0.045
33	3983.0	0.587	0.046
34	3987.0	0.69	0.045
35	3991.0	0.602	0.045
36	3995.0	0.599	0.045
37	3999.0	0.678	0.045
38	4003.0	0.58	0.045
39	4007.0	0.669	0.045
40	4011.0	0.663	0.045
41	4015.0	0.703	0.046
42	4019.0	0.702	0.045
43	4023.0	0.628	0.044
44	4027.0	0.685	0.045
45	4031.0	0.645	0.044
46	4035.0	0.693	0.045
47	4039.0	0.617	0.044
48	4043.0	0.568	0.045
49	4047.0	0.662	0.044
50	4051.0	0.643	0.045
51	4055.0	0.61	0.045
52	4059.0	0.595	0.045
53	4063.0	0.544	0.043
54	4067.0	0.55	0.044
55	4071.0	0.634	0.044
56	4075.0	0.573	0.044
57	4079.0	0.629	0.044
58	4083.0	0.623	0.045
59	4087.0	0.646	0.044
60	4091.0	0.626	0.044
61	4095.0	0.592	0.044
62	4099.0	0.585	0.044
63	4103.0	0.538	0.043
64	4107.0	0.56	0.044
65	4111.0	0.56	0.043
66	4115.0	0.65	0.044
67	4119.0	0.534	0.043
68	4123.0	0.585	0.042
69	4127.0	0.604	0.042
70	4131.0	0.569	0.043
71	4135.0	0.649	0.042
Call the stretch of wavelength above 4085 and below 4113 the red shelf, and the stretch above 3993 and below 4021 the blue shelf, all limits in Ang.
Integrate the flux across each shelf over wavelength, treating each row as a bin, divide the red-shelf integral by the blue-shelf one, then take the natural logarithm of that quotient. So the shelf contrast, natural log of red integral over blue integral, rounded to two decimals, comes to -0.11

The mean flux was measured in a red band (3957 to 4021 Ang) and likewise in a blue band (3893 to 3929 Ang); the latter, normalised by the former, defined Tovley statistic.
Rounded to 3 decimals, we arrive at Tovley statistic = 0.971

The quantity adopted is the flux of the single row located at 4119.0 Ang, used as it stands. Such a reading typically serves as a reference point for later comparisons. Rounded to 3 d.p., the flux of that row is 0.534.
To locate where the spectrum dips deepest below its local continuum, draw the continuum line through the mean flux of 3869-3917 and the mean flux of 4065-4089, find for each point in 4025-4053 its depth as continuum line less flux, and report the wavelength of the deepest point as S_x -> 4043.0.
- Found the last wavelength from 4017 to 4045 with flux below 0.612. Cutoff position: 4043.0 Ang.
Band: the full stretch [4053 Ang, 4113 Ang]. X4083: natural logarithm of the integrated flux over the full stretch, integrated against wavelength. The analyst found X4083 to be 3.57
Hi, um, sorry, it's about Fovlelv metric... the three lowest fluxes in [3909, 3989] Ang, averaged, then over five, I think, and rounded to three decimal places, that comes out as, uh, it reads 0.081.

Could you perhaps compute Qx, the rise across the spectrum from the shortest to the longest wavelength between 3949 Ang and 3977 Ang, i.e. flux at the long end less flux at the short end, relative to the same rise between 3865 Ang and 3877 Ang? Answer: 2.5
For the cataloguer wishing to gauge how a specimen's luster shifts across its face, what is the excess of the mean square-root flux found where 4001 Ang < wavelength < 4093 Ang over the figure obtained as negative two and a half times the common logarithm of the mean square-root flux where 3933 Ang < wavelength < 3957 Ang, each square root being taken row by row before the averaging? 0.471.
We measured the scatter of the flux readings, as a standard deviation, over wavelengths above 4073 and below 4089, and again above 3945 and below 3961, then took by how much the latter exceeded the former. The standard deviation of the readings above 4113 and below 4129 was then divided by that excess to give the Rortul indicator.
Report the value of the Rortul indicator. 23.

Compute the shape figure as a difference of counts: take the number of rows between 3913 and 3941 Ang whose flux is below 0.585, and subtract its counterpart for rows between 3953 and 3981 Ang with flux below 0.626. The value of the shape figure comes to -1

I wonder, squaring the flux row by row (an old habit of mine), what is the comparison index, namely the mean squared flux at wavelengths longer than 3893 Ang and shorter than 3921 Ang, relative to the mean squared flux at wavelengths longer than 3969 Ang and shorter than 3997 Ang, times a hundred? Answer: 111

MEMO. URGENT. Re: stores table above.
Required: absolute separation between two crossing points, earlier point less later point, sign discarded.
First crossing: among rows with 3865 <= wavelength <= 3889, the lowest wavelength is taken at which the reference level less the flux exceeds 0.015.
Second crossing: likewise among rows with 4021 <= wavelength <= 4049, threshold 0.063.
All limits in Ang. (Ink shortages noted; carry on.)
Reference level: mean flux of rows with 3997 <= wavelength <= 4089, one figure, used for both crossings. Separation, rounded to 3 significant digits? 172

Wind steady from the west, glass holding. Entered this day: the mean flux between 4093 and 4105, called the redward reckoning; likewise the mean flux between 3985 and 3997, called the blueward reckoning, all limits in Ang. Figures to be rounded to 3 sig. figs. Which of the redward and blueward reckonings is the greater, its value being 0.630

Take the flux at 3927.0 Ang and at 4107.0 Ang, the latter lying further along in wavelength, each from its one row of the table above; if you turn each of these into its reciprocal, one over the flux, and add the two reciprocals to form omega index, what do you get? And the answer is 3.95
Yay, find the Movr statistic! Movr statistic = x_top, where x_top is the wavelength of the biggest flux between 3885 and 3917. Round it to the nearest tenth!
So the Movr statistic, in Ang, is 3915.0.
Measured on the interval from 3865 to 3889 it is 3867.0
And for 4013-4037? 4015.0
